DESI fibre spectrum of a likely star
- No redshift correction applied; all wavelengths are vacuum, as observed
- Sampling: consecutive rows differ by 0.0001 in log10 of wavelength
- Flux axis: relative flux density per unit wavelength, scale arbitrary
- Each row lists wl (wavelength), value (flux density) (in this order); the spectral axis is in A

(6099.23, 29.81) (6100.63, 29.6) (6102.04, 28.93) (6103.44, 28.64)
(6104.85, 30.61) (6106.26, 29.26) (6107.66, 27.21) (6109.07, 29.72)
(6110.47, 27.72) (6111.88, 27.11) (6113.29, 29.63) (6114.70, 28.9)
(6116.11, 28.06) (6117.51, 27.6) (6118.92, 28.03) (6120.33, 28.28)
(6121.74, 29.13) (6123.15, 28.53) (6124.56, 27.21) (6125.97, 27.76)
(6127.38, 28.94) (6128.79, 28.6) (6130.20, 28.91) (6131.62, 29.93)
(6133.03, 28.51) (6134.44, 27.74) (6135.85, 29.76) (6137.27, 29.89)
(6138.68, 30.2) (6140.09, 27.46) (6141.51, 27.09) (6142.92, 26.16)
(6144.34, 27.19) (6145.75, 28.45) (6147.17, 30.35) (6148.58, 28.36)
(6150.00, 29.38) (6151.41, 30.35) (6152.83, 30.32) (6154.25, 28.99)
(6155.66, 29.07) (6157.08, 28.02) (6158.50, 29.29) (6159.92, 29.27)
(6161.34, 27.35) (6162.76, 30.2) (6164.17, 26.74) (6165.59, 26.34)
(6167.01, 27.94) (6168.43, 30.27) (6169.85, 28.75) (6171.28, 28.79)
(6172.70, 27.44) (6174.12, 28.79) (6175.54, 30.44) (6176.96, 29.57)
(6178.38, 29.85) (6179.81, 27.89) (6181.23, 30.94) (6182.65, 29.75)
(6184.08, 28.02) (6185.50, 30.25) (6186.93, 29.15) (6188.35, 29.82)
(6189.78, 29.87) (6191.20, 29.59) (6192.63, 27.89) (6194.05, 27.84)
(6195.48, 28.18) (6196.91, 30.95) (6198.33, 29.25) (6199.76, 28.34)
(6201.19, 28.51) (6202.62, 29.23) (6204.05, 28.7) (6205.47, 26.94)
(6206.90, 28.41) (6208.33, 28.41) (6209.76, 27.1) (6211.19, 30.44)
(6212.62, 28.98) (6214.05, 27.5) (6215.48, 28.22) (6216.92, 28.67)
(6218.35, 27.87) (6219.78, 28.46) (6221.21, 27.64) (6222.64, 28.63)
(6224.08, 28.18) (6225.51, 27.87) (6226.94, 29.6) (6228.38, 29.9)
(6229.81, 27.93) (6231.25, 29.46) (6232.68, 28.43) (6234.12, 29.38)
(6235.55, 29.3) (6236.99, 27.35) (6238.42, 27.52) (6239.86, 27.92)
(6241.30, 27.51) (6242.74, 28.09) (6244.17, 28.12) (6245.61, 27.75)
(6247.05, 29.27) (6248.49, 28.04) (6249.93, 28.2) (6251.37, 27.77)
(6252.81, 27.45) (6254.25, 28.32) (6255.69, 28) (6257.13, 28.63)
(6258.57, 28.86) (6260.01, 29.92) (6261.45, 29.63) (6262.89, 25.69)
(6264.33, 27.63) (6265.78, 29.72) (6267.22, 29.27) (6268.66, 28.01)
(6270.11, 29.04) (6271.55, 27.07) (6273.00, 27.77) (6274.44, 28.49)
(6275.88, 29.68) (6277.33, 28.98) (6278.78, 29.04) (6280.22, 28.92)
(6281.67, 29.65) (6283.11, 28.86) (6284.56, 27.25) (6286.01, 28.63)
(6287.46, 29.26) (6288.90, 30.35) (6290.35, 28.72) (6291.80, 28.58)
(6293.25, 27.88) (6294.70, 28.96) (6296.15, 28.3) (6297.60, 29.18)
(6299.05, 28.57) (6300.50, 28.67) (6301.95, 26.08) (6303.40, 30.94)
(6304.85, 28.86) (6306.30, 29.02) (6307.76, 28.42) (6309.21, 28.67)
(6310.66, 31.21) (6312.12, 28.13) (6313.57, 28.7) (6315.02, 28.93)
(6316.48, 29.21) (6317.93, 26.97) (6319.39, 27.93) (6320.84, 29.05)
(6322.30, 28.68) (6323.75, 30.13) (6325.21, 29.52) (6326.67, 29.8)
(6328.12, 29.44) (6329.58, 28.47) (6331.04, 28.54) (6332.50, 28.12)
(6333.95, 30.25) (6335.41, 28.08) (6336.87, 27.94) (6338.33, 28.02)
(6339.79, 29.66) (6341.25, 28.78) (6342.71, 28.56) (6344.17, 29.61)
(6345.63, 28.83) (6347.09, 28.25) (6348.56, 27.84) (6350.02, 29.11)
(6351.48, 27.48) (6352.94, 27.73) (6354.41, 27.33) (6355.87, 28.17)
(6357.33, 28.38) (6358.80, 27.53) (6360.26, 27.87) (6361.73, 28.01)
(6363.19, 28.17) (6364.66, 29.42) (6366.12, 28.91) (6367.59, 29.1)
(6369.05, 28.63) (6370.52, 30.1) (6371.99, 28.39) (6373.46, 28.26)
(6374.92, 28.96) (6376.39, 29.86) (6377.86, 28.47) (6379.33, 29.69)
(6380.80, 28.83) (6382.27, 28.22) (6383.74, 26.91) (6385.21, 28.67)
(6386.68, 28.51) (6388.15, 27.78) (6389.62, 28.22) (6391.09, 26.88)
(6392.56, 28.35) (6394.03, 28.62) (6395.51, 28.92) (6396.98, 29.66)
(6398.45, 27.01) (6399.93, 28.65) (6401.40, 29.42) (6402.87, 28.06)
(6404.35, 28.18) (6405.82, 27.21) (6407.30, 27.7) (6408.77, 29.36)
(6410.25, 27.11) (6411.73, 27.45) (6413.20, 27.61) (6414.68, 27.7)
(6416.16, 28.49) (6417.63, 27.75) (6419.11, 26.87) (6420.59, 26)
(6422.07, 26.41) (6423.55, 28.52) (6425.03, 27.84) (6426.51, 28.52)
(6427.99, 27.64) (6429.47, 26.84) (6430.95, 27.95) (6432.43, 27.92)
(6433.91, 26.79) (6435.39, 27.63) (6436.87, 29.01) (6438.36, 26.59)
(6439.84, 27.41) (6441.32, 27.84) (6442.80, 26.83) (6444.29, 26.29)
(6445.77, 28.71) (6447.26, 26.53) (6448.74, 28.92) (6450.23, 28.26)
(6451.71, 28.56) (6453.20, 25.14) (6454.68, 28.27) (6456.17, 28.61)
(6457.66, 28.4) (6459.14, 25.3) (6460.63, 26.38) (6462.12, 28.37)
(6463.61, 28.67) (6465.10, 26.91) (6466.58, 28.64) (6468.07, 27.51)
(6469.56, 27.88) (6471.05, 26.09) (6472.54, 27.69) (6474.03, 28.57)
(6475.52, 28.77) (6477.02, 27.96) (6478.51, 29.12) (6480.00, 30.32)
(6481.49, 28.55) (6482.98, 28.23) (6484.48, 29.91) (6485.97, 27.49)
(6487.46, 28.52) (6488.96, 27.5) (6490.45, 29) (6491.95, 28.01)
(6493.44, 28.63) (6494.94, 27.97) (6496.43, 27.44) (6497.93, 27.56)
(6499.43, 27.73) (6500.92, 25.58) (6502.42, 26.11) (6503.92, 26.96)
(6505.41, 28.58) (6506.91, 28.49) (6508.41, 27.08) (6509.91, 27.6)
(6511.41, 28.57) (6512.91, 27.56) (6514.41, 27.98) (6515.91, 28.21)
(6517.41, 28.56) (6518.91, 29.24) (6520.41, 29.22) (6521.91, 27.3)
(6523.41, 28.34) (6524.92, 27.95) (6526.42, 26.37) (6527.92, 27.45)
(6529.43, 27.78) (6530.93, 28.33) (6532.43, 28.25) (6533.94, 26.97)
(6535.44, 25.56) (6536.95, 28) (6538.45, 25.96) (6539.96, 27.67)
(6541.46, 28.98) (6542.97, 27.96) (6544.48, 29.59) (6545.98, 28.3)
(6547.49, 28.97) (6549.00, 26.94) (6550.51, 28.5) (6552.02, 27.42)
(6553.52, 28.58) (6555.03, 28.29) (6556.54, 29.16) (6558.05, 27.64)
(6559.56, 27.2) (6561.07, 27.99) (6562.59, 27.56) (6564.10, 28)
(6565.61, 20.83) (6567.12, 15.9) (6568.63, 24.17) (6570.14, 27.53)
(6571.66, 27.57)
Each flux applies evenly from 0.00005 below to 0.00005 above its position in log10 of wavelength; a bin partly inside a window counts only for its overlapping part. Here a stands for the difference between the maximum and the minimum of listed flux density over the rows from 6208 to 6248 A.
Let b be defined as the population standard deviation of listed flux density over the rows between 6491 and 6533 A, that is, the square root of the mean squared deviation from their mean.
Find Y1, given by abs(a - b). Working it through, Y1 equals 2.5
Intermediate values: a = 3.3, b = 0.8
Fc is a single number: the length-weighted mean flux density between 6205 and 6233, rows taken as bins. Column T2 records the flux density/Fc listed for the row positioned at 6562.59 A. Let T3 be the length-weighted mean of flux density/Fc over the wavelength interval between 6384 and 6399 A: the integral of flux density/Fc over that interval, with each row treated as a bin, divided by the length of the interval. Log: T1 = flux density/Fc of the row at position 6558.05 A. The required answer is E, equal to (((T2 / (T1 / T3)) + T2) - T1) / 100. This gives 0.0099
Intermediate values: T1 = 0.972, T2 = 0.97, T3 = 0.993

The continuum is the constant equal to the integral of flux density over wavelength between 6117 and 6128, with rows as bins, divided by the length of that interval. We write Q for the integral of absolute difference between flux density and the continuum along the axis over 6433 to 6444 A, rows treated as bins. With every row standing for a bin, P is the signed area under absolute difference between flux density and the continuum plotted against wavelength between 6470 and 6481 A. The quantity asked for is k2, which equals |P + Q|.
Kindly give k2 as 21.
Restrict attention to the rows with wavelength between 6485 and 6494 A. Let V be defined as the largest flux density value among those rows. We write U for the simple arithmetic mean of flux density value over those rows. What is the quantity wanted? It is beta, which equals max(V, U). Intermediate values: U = 28.2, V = 29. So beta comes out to 29.0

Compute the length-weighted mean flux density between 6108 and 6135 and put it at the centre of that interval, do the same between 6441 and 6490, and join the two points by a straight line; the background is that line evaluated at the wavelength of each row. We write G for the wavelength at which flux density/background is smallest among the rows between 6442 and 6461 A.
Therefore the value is 6453.20 A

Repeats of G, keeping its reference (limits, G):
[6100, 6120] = 6111.88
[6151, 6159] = 6157.08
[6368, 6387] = 6383.74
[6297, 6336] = 6301.95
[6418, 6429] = 6420.59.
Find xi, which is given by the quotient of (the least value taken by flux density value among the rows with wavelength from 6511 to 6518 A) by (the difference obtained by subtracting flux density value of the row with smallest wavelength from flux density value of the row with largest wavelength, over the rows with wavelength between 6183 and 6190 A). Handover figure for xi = 15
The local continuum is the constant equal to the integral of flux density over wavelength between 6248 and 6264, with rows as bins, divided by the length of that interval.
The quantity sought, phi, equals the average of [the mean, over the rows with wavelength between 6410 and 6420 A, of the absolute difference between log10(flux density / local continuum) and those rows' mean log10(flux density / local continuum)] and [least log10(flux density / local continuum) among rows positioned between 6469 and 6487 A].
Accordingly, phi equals -0.0142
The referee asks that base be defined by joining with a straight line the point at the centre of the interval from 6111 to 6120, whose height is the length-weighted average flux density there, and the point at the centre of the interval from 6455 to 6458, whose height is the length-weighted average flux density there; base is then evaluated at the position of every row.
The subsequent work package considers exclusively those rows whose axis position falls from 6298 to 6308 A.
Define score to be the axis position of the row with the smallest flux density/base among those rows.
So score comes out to 6301.95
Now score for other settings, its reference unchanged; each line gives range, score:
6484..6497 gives 6496.43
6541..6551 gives 6549.00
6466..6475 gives 6471.05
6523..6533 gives 6526.42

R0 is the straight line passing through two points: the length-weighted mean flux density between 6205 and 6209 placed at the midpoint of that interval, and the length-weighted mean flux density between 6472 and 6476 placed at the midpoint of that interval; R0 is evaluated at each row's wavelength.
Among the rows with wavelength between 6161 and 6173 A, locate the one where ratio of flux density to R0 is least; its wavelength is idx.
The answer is 6165.59 A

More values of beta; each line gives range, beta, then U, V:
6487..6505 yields 29.0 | 27.6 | 29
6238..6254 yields 29.3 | 28.0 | 29.27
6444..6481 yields 30.3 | 27.8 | 30.32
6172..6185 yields 30.9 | 29.2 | 30.94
